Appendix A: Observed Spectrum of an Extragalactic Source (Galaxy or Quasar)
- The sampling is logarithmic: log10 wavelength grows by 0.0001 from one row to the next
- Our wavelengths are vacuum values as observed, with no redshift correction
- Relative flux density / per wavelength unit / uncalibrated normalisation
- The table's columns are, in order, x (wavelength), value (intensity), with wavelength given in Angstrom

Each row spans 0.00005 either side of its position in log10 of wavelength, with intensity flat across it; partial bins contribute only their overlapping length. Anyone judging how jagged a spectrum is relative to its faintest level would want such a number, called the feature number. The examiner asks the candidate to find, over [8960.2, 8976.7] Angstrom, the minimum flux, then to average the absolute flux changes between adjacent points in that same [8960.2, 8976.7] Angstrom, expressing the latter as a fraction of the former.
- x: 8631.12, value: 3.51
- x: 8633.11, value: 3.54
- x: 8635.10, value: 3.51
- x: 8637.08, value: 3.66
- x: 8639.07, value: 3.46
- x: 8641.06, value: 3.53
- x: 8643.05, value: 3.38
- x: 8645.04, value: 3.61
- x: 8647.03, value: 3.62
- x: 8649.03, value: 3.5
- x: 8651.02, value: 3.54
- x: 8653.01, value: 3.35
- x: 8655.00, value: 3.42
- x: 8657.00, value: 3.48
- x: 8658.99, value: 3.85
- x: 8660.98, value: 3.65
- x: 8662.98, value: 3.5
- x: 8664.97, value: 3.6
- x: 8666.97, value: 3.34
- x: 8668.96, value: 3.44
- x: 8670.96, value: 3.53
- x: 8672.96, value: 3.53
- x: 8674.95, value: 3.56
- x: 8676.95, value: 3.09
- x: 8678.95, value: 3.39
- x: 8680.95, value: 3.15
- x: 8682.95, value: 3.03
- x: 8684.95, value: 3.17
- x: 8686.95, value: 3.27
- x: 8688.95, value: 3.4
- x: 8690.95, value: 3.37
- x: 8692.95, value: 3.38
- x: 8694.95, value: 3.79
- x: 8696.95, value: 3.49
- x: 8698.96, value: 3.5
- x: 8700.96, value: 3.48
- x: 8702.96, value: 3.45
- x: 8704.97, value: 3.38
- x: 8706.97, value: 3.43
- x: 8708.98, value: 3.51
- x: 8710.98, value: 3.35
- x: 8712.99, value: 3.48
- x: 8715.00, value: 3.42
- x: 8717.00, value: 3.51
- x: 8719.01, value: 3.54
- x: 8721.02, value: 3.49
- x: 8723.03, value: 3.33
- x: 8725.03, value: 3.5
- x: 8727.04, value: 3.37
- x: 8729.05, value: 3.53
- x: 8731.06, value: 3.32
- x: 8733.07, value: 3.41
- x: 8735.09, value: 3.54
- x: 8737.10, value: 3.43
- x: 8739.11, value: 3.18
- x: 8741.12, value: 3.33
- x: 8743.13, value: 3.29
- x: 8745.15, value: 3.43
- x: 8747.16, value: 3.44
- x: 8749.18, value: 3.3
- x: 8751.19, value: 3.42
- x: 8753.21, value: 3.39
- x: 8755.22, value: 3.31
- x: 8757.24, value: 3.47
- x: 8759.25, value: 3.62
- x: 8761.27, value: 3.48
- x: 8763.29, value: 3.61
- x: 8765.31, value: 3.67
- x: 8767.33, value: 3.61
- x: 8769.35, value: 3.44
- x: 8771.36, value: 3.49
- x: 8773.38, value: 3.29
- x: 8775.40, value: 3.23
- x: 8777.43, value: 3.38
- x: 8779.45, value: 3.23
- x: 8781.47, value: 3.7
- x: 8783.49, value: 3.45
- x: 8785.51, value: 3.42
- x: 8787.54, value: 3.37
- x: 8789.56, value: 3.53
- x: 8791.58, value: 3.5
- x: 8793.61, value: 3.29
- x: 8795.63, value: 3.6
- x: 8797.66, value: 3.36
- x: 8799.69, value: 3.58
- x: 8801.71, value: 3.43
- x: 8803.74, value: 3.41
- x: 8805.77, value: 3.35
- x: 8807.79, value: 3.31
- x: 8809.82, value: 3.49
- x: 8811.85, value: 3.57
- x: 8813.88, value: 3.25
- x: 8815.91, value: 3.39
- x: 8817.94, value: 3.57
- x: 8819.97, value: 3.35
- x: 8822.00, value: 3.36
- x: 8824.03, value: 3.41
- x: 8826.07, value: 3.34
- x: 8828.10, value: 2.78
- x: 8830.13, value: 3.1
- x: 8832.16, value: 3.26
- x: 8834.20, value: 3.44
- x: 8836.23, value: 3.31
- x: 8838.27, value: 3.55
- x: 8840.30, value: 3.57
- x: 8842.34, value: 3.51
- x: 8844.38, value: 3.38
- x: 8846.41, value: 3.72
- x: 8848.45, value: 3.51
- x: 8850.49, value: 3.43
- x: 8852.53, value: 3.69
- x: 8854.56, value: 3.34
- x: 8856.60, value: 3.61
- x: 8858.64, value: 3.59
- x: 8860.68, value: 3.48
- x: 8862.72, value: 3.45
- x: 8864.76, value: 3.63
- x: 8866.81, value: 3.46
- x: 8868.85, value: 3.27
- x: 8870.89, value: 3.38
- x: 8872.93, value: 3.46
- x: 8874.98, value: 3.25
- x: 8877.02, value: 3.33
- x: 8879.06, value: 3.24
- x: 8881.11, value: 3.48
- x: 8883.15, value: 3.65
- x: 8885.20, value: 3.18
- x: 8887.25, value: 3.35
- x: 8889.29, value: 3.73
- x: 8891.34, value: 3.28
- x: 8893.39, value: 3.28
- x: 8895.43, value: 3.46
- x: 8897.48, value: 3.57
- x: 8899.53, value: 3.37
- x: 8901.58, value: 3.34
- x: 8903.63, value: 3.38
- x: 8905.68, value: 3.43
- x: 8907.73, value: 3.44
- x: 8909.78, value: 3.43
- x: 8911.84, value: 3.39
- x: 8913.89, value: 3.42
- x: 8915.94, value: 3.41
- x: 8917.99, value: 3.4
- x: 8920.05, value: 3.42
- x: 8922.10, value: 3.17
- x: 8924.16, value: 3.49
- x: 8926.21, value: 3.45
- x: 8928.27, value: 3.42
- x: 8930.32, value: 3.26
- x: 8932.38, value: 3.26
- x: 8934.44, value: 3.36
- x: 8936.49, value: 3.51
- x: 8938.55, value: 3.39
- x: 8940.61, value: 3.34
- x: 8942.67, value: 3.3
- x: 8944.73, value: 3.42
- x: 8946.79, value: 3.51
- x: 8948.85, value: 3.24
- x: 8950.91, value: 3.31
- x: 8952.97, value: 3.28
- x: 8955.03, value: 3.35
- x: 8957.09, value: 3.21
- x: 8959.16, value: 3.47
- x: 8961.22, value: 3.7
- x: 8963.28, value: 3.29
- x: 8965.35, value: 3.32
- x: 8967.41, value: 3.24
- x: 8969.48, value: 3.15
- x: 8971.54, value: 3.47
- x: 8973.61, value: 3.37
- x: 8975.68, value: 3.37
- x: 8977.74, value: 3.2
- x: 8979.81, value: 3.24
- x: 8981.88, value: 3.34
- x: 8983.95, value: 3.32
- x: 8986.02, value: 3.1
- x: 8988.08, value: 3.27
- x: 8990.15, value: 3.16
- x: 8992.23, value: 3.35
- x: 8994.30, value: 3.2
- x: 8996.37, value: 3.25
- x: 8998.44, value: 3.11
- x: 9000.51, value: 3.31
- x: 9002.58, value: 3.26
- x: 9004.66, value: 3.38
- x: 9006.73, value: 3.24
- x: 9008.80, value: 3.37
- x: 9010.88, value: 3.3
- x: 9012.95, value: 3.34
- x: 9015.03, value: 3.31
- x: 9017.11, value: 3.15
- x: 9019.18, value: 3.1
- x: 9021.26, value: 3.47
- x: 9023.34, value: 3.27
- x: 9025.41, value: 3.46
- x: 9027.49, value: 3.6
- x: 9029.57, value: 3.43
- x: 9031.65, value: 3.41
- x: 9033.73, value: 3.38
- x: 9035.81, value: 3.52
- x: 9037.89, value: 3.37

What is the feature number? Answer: 0.0467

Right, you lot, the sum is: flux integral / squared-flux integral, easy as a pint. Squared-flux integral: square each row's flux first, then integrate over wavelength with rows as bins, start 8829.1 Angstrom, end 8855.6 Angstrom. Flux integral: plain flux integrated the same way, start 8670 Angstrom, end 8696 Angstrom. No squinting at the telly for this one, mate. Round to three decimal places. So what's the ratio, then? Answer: 0.277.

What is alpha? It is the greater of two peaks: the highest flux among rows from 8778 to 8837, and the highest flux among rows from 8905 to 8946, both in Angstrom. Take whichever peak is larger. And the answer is 3.70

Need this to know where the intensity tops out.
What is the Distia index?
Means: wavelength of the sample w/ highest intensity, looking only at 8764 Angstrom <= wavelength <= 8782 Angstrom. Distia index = 8781.47 Angstrom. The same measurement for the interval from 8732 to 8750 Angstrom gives 8735.09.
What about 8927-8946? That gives 8936.49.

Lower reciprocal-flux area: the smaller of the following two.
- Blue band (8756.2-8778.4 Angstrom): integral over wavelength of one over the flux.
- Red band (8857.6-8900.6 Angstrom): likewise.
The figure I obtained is 6.4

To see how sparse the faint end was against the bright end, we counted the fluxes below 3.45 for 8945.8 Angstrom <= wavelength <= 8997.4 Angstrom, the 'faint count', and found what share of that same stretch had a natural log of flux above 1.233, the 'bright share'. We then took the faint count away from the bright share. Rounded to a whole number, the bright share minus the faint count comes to -21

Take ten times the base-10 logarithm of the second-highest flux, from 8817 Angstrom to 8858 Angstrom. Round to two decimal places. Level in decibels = 5.67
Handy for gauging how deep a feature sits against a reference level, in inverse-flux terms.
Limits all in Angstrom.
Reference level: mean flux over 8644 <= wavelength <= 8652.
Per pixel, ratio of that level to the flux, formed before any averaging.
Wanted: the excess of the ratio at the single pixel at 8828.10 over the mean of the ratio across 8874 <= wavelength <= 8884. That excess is 0.23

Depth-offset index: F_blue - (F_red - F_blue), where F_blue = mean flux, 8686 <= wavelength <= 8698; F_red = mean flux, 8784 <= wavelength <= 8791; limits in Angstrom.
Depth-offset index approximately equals 3.46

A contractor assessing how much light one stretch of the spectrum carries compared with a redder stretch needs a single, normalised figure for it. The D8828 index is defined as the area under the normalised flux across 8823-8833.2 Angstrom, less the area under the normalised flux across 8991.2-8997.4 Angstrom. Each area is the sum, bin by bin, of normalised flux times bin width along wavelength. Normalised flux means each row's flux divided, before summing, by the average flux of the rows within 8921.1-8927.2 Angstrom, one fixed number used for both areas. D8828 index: 3.6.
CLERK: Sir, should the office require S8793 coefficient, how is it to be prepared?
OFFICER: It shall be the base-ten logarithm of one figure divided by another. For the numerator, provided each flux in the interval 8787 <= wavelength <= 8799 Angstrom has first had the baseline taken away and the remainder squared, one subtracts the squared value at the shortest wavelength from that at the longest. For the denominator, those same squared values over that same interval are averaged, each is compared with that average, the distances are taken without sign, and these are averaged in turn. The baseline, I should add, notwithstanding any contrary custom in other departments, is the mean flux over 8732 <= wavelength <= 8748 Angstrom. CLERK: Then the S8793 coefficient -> -1.6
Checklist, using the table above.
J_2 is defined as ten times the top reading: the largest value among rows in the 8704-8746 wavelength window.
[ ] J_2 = 35.4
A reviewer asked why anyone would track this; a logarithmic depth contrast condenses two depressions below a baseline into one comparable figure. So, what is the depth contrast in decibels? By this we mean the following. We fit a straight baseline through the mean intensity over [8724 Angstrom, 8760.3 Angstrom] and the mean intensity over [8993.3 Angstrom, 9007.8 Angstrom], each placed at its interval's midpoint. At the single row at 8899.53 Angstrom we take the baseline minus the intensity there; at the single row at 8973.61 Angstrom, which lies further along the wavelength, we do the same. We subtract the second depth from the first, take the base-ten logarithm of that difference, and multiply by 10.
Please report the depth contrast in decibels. -14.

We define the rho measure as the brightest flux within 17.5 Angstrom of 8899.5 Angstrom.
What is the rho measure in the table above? 3.73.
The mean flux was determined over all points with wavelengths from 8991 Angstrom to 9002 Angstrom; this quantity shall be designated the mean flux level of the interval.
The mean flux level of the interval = 3.24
